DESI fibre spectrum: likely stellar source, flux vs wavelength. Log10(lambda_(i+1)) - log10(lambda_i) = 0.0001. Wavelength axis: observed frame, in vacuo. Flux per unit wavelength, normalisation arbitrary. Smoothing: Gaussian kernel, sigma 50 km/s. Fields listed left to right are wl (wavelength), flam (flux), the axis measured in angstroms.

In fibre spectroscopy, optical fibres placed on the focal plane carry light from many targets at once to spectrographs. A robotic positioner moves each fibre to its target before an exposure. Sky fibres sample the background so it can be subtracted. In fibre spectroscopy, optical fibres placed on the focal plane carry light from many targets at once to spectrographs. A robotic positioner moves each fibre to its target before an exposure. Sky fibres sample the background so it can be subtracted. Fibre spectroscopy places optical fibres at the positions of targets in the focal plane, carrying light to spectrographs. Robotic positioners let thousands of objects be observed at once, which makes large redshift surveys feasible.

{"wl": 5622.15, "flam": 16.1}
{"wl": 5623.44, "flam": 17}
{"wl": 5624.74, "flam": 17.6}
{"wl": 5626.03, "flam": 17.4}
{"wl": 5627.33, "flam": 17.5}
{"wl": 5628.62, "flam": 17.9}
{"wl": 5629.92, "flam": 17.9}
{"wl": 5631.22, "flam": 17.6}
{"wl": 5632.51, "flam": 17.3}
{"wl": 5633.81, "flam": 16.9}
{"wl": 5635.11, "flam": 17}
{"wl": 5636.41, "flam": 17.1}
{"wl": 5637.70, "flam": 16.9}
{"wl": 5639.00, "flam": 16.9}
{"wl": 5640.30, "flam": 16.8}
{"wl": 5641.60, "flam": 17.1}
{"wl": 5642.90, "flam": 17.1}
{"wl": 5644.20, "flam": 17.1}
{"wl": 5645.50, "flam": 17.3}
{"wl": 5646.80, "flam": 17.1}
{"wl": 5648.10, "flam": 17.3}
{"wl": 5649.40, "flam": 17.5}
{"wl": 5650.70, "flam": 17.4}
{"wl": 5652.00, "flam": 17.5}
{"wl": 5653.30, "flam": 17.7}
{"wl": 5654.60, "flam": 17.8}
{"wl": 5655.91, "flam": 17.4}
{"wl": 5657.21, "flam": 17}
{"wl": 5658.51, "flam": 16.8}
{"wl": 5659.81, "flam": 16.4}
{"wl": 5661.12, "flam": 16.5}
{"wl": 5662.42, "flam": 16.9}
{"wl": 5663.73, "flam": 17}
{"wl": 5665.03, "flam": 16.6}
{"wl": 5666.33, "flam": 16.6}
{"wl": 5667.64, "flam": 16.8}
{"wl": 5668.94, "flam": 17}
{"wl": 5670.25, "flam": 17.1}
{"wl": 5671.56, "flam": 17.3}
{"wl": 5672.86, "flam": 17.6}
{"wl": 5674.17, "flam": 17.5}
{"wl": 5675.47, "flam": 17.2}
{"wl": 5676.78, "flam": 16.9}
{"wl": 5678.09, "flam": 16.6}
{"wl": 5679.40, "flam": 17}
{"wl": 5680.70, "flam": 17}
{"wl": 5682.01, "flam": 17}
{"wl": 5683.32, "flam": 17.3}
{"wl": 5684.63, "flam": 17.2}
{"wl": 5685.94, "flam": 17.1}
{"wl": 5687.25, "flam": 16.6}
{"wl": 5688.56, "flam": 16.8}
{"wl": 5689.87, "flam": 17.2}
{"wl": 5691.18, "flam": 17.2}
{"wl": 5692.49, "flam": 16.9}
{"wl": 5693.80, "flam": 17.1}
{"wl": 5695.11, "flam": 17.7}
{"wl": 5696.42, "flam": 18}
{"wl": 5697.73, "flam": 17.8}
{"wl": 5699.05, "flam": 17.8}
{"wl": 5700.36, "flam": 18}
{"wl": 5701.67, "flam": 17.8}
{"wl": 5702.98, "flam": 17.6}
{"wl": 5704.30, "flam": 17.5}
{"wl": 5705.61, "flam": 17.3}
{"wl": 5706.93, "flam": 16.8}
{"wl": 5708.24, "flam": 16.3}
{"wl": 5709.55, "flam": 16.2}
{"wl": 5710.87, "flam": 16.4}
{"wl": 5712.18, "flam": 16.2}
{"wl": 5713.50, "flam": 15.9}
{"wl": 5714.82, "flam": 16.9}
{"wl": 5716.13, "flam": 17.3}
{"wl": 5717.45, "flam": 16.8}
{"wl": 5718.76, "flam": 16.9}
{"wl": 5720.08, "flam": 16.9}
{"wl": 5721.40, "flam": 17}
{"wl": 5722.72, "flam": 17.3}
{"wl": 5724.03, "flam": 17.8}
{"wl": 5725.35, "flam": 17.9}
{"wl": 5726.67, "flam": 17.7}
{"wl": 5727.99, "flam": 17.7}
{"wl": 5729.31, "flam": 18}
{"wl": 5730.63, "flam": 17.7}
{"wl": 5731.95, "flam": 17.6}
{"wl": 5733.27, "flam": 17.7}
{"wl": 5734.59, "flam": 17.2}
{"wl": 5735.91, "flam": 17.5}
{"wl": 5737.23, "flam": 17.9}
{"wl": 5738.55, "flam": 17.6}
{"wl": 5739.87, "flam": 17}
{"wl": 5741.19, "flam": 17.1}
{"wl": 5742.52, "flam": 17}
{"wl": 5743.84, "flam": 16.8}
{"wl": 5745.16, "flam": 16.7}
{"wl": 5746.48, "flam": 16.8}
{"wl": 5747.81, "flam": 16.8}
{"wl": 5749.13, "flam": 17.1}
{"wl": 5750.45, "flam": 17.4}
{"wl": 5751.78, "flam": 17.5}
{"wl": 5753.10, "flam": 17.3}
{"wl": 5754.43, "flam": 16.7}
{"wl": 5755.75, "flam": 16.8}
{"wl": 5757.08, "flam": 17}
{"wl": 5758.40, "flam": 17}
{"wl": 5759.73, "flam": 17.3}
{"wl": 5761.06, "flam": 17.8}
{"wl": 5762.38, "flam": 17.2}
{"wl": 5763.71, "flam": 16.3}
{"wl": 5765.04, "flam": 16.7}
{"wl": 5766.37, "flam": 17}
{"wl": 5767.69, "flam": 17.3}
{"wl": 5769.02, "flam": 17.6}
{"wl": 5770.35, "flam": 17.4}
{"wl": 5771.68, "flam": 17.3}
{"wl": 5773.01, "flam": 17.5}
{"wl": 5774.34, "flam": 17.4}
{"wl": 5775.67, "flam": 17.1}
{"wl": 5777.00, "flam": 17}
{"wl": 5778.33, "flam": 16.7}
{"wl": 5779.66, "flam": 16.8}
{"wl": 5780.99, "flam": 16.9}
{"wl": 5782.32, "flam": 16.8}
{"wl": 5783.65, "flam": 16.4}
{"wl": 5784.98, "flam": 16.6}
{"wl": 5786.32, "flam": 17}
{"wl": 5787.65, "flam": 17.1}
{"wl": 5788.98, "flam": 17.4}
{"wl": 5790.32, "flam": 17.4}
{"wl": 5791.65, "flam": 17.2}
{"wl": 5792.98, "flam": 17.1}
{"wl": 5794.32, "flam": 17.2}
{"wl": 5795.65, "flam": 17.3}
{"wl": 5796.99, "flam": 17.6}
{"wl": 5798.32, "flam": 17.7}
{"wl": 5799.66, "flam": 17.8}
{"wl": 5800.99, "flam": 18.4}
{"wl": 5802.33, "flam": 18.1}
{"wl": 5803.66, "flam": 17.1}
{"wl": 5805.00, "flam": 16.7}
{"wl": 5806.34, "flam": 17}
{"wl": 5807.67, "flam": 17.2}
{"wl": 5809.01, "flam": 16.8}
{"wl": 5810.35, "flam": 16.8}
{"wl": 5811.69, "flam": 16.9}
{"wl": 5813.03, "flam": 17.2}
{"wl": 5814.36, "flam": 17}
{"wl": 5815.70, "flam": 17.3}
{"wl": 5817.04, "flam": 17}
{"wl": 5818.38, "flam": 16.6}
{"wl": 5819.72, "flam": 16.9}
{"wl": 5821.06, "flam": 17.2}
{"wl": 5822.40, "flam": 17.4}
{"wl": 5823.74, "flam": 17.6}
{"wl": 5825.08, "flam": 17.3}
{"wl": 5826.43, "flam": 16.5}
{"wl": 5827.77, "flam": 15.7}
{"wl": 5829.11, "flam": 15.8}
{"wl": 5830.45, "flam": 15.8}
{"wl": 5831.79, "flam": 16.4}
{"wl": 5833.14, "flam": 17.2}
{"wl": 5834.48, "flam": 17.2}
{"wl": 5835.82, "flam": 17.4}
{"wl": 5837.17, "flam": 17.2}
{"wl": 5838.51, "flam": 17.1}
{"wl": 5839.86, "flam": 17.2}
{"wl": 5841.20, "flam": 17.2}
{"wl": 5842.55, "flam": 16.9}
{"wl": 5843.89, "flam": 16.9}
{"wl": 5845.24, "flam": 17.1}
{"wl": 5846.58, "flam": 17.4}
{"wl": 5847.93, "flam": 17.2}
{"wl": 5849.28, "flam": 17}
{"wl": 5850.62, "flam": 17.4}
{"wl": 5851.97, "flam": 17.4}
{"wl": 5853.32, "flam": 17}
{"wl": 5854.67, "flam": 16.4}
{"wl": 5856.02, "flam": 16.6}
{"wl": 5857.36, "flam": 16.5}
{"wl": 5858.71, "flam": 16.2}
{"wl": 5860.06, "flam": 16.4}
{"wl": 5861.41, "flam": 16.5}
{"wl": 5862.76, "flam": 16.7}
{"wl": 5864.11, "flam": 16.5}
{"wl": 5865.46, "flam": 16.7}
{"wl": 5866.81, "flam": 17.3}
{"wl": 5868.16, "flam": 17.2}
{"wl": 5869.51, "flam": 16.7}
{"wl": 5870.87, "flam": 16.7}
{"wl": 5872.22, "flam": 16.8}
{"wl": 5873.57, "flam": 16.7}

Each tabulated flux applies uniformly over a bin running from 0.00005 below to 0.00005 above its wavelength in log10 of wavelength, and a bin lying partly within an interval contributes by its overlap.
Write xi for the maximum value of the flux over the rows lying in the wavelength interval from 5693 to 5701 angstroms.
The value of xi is 18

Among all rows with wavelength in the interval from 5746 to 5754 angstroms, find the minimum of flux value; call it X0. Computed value 16.8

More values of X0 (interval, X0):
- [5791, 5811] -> 16.7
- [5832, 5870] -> 16.2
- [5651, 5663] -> 16.4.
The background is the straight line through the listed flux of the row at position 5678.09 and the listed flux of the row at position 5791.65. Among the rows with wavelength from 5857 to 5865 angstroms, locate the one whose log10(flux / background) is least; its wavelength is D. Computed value 5858.71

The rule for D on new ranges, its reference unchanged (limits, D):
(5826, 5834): 5827.77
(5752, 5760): 5754.43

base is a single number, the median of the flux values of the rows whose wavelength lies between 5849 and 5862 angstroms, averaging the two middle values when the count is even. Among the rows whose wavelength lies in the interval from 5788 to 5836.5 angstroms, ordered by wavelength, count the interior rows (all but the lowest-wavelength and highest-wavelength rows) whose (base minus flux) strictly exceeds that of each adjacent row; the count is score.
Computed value 5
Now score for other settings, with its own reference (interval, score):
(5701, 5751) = 7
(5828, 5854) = 2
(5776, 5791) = 2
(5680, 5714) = 3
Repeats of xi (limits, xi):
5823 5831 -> 17.6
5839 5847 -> 17.4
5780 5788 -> 17.1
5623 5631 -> 17.9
